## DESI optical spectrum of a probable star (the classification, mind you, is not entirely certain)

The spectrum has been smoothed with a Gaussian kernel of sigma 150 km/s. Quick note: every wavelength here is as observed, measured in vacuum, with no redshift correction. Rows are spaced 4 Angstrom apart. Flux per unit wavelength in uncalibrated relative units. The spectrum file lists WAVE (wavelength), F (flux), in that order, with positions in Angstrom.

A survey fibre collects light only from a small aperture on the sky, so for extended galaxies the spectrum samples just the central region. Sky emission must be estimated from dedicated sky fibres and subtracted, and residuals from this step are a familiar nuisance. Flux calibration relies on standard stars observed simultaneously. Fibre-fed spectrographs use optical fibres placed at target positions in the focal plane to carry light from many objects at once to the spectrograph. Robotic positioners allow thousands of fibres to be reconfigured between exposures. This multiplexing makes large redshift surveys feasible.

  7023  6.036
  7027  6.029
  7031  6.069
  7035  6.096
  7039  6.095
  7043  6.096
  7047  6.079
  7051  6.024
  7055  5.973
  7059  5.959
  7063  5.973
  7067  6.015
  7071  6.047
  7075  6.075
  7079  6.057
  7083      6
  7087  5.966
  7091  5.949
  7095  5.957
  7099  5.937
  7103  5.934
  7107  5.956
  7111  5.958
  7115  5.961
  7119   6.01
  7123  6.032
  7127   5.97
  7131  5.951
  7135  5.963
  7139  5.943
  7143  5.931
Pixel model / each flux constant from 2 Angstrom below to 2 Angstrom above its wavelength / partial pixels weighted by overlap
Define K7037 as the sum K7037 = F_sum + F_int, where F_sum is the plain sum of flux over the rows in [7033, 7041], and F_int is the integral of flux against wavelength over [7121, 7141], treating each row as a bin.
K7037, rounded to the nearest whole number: 132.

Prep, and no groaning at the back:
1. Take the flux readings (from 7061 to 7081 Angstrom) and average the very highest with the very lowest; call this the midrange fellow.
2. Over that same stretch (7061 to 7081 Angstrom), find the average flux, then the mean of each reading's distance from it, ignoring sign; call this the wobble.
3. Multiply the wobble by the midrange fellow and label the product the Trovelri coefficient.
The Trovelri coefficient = 0.190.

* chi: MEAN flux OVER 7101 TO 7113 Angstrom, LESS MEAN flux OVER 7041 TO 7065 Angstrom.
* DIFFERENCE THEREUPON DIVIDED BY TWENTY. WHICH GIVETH -0.0034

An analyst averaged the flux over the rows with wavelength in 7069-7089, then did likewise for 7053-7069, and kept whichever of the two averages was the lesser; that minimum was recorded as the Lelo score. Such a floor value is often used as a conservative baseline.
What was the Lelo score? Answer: 5.98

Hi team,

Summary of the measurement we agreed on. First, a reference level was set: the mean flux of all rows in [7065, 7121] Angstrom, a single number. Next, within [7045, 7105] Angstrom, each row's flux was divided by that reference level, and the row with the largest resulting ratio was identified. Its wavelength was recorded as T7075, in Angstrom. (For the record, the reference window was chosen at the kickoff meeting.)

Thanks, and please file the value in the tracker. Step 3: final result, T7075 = 7047 Angstrom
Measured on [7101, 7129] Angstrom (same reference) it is 7123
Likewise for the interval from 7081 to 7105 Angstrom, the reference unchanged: 7083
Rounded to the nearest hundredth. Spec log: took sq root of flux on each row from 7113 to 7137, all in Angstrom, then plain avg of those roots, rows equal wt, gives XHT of 2.45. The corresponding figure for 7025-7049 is 2.47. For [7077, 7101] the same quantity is 2.44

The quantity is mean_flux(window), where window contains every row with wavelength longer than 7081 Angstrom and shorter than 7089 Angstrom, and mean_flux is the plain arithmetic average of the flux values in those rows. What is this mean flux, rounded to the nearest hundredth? 5.98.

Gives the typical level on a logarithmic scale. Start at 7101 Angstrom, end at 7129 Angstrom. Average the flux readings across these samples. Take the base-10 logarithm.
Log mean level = 0.776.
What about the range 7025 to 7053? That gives 0.783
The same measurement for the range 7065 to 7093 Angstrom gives 0.779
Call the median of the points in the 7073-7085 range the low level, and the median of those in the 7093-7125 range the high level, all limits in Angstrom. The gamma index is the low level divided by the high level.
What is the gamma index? 1.02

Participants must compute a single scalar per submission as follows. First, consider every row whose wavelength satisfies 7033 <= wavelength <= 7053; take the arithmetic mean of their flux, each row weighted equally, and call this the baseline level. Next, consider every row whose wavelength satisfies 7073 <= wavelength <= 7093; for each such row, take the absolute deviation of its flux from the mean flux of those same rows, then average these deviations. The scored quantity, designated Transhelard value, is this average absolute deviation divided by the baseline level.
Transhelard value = 0.0074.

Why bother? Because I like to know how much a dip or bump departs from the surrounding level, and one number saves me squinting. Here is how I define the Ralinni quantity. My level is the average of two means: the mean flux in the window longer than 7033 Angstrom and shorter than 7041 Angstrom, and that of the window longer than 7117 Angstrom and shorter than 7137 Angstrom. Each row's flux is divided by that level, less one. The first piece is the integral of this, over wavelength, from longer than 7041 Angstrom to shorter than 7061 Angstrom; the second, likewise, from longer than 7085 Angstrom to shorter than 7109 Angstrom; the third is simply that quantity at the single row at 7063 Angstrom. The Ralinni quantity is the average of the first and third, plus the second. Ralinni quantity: -0.39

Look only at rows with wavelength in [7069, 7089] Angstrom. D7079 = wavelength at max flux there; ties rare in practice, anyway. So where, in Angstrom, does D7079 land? 7075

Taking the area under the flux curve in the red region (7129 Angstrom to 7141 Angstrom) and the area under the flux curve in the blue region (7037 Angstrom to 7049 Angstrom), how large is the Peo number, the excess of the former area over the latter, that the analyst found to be -1.7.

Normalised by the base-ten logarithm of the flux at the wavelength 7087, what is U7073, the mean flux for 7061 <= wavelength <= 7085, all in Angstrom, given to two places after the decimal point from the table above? 7.77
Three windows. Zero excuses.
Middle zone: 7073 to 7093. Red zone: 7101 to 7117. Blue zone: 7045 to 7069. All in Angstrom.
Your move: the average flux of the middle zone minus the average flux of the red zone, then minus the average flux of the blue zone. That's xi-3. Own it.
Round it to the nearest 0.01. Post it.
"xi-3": -5.95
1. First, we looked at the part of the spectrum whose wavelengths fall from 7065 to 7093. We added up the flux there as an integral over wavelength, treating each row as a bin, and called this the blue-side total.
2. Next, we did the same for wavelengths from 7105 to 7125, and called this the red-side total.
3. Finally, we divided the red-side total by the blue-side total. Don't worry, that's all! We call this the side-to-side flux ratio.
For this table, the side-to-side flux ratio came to 0.71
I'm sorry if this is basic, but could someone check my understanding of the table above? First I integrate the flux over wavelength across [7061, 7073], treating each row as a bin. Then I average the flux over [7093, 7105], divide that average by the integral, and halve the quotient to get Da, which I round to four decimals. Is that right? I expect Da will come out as 0.0412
